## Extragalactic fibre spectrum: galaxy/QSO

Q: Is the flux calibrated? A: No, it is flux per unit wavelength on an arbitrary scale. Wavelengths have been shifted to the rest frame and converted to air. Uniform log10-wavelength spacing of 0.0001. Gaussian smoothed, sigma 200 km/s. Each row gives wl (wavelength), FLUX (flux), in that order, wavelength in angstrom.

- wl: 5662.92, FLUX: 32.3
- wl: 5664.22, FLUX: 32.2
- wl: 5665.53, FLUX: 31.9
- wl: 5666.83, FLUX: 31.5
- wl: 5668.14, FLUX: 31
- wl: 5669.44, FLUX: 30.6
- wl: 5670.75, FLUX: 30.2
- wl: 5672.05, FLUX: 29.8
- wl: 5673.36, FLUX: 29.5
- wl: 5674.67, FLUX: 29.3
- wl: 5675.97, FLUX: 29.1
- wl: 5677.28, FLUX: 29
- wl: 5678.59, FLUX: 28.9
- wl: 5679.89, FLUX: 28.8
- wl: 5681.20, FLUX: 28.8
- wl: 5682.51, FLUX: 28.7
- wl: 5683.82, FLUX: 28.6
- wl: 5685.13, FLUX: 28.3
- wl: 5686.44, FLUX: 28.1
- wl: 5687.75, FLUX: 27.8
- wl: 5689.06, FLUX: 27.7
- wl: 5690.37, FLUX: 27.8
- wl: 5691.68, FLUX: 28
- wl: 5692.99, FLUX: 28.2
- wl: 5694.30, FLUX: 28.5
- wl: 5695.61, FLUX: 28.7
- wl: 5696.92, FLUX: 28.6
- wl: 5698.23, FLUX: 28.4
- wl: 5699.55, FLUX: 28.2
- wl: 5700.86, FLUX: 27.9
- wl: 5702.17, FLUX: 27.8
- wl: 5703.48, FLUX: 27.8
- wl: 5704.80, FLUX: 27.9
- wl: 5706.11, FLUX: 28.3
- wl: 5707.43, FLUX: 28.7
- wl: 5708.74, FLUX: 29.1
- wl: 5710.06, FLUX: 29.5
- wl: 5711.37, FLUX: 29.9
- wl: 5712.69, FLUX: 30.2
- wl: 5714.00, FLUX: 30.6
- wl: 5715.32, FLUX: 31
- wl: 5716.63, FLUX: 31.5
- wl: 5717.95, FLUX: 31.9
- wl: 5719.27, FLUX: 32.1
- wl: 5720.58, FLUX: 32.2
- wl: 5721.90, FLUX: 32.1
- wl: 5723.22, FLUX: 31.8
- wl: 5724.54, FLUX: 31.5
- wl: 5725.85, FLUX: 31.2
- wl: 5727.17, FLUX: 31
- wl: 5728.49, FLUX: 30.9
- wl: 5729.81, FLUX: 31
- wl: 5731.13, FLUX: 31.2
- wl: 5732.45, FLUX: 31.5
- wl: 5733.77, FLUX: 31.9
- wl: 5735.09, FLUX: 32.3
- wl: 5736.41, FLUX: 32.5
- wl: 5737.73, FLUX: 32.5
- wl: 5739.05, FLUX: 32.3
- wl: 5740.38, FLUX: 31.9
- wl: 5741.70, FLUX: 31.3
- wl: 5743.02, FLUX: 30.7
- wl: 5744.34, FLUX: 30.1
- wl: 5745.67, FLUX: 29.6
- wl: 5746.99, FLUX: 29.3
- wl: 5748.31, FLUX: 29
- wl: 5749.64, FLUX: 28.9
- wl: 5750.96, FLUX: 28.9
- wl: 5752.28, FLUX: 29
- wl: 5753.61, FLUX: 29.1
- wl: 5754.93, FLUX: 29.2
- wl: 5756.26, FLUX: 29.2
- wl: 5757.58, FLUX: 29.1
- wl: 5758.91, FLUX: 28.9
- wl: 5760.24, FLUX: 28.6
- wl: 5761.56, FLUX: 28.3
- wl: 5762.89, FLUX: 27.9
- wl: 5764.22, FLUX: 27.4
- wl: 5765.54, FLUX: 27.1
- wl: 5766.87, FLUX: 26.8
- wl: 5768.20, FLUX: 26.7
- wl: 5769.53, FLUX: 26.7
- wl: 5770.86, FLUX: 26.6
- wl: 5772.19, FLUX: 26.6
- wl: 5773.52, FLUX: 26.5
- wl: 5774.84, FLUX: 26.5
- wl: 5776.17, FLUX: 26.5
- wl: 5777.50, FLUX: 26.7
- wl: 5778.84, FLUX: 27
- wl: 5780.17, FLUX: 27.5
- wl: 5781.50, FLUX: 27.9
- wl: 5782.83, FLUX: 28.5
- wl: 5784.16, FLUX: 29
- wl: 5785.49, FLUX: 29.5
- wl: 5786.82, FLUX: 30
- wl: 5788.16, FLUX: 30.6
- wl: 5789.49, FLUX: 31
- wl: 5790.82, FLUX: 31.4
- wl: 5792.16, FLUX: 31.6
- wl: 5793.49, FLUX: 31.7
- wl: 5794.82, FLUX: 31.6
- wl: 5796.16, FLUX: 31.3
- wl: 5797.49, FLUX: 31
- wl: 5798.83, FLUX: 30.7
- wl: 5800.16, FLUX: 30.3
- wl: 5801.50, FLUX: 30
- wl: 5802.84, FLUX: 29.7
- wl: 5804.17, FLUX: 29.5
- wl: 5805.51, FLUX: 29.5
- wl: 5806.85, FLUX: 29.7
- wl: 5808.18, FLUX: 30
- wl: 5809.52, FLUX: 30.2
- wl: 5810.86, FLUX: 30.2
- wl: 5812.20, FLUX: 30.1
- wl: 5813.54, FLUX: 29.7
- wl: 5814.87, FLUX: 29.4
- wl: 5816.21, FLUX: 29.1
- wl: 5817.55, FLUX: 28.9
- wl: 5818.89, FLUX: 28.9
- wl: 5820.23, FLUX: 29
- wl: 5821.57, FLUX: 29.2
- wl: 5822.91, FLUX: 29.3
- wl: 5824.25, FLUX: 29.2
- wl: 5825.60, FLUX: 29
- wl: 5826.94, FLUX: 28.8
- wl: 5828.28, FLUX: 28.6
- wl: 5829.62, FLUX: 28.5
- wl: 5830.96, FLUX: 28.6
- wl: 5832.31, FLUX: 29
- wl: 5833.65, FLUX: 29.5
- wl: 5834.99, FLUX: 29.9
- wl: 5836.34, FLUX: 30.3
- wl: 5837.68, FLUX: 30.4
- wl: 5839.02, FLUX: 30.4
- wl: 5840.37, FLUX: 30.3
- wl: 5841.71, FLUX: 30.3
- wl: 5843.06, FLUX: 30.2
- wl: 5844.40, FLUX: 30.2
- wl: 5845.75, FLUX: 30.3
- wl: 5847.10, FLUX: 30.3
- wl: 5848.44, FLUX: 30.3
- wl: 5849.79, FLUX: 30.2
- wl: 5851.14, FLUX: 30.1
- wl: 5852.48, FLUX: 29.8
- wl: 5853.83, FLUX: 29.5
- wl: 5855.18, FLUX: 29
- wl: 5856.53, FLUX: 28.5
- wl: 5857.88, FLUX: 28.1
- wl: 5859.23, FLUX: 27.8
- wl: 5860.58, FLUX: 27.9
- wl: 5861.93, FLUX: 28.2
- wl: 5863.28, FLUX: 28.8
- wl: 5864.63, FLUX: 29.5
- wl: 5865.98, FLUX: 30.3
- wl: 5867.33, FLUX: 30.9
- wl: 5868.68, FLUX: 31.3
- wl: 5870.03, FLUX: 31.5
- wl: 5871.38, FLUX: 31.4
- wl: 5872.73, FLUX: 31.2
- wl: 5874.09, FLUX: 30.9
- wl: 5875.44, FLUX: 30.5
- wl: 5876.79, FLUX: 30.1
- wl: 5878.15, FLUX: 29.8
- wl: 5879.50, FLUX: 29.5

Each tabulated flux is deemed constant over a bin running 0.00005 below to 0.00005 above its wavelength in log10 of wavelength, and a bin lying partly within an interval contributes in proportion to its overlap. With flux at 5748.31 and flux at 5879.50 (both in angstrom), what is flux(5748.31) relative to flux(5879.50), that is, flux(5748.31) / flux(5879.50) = 0.98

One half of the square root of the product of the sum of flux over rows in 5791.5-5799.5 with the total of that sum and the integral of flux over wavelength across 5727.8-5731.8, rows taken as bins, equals 121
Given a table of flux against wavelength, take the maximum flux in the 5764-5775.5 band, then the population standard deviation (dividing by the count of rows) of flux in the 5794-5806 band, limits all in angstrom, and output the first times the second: 20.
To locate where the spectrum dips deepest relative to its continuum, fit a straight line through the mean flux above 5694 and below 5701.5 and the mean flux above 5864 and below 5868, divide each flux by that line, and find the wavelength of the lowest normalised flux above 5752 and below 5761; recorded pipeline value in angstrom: 5760.24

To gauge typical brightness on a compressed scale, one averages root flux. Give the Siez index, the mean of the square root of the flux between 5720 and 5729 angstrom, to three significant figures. 5.61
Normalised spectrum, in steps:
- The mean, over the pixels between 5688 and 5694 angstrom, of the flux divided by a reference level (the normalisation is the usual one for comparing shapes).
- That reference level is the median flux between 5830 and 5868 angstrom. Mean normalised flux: 0.93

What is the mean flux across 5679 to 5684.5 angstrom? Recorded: 28.7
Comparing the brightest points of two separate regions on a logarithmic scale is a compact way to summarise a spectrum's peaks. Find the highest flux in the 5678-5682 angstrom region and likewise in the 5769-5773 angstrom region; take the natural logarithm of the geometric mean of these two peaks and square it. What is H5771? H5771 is 11.1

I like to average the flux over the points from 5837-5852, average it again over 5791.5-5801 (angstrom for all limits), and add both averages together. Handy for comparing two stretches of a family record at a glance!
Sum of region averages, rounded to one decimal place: 61.4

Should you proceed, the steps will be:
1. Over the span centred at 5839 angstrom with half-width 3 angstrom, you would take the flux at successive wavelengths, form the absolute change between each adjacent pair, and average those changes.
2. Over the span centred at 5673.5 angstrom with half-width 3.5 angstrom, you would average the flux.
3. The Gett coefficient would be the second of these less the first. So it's 29.5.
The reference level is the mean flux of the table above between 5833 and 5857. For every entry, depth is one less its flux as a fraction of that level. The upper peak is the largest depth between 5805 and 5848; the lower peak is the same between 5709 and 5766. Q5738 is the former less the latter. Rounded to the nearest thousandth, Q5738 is -0.047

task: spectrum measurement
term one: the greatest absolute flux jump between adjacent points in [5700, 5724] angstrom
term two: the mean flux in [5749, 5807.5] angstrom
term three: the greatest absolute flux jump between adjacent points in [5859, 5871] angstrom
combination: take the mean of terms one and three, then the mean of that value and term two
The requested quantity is 14.8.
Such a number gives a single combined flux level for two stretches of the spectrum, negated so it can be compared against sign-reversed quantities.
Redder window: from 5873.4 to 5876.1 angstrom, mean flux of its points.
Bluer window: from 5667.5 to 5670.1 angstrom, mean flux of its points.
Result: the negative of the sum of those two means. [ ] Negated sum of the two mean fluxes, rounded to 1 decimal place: -61.5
